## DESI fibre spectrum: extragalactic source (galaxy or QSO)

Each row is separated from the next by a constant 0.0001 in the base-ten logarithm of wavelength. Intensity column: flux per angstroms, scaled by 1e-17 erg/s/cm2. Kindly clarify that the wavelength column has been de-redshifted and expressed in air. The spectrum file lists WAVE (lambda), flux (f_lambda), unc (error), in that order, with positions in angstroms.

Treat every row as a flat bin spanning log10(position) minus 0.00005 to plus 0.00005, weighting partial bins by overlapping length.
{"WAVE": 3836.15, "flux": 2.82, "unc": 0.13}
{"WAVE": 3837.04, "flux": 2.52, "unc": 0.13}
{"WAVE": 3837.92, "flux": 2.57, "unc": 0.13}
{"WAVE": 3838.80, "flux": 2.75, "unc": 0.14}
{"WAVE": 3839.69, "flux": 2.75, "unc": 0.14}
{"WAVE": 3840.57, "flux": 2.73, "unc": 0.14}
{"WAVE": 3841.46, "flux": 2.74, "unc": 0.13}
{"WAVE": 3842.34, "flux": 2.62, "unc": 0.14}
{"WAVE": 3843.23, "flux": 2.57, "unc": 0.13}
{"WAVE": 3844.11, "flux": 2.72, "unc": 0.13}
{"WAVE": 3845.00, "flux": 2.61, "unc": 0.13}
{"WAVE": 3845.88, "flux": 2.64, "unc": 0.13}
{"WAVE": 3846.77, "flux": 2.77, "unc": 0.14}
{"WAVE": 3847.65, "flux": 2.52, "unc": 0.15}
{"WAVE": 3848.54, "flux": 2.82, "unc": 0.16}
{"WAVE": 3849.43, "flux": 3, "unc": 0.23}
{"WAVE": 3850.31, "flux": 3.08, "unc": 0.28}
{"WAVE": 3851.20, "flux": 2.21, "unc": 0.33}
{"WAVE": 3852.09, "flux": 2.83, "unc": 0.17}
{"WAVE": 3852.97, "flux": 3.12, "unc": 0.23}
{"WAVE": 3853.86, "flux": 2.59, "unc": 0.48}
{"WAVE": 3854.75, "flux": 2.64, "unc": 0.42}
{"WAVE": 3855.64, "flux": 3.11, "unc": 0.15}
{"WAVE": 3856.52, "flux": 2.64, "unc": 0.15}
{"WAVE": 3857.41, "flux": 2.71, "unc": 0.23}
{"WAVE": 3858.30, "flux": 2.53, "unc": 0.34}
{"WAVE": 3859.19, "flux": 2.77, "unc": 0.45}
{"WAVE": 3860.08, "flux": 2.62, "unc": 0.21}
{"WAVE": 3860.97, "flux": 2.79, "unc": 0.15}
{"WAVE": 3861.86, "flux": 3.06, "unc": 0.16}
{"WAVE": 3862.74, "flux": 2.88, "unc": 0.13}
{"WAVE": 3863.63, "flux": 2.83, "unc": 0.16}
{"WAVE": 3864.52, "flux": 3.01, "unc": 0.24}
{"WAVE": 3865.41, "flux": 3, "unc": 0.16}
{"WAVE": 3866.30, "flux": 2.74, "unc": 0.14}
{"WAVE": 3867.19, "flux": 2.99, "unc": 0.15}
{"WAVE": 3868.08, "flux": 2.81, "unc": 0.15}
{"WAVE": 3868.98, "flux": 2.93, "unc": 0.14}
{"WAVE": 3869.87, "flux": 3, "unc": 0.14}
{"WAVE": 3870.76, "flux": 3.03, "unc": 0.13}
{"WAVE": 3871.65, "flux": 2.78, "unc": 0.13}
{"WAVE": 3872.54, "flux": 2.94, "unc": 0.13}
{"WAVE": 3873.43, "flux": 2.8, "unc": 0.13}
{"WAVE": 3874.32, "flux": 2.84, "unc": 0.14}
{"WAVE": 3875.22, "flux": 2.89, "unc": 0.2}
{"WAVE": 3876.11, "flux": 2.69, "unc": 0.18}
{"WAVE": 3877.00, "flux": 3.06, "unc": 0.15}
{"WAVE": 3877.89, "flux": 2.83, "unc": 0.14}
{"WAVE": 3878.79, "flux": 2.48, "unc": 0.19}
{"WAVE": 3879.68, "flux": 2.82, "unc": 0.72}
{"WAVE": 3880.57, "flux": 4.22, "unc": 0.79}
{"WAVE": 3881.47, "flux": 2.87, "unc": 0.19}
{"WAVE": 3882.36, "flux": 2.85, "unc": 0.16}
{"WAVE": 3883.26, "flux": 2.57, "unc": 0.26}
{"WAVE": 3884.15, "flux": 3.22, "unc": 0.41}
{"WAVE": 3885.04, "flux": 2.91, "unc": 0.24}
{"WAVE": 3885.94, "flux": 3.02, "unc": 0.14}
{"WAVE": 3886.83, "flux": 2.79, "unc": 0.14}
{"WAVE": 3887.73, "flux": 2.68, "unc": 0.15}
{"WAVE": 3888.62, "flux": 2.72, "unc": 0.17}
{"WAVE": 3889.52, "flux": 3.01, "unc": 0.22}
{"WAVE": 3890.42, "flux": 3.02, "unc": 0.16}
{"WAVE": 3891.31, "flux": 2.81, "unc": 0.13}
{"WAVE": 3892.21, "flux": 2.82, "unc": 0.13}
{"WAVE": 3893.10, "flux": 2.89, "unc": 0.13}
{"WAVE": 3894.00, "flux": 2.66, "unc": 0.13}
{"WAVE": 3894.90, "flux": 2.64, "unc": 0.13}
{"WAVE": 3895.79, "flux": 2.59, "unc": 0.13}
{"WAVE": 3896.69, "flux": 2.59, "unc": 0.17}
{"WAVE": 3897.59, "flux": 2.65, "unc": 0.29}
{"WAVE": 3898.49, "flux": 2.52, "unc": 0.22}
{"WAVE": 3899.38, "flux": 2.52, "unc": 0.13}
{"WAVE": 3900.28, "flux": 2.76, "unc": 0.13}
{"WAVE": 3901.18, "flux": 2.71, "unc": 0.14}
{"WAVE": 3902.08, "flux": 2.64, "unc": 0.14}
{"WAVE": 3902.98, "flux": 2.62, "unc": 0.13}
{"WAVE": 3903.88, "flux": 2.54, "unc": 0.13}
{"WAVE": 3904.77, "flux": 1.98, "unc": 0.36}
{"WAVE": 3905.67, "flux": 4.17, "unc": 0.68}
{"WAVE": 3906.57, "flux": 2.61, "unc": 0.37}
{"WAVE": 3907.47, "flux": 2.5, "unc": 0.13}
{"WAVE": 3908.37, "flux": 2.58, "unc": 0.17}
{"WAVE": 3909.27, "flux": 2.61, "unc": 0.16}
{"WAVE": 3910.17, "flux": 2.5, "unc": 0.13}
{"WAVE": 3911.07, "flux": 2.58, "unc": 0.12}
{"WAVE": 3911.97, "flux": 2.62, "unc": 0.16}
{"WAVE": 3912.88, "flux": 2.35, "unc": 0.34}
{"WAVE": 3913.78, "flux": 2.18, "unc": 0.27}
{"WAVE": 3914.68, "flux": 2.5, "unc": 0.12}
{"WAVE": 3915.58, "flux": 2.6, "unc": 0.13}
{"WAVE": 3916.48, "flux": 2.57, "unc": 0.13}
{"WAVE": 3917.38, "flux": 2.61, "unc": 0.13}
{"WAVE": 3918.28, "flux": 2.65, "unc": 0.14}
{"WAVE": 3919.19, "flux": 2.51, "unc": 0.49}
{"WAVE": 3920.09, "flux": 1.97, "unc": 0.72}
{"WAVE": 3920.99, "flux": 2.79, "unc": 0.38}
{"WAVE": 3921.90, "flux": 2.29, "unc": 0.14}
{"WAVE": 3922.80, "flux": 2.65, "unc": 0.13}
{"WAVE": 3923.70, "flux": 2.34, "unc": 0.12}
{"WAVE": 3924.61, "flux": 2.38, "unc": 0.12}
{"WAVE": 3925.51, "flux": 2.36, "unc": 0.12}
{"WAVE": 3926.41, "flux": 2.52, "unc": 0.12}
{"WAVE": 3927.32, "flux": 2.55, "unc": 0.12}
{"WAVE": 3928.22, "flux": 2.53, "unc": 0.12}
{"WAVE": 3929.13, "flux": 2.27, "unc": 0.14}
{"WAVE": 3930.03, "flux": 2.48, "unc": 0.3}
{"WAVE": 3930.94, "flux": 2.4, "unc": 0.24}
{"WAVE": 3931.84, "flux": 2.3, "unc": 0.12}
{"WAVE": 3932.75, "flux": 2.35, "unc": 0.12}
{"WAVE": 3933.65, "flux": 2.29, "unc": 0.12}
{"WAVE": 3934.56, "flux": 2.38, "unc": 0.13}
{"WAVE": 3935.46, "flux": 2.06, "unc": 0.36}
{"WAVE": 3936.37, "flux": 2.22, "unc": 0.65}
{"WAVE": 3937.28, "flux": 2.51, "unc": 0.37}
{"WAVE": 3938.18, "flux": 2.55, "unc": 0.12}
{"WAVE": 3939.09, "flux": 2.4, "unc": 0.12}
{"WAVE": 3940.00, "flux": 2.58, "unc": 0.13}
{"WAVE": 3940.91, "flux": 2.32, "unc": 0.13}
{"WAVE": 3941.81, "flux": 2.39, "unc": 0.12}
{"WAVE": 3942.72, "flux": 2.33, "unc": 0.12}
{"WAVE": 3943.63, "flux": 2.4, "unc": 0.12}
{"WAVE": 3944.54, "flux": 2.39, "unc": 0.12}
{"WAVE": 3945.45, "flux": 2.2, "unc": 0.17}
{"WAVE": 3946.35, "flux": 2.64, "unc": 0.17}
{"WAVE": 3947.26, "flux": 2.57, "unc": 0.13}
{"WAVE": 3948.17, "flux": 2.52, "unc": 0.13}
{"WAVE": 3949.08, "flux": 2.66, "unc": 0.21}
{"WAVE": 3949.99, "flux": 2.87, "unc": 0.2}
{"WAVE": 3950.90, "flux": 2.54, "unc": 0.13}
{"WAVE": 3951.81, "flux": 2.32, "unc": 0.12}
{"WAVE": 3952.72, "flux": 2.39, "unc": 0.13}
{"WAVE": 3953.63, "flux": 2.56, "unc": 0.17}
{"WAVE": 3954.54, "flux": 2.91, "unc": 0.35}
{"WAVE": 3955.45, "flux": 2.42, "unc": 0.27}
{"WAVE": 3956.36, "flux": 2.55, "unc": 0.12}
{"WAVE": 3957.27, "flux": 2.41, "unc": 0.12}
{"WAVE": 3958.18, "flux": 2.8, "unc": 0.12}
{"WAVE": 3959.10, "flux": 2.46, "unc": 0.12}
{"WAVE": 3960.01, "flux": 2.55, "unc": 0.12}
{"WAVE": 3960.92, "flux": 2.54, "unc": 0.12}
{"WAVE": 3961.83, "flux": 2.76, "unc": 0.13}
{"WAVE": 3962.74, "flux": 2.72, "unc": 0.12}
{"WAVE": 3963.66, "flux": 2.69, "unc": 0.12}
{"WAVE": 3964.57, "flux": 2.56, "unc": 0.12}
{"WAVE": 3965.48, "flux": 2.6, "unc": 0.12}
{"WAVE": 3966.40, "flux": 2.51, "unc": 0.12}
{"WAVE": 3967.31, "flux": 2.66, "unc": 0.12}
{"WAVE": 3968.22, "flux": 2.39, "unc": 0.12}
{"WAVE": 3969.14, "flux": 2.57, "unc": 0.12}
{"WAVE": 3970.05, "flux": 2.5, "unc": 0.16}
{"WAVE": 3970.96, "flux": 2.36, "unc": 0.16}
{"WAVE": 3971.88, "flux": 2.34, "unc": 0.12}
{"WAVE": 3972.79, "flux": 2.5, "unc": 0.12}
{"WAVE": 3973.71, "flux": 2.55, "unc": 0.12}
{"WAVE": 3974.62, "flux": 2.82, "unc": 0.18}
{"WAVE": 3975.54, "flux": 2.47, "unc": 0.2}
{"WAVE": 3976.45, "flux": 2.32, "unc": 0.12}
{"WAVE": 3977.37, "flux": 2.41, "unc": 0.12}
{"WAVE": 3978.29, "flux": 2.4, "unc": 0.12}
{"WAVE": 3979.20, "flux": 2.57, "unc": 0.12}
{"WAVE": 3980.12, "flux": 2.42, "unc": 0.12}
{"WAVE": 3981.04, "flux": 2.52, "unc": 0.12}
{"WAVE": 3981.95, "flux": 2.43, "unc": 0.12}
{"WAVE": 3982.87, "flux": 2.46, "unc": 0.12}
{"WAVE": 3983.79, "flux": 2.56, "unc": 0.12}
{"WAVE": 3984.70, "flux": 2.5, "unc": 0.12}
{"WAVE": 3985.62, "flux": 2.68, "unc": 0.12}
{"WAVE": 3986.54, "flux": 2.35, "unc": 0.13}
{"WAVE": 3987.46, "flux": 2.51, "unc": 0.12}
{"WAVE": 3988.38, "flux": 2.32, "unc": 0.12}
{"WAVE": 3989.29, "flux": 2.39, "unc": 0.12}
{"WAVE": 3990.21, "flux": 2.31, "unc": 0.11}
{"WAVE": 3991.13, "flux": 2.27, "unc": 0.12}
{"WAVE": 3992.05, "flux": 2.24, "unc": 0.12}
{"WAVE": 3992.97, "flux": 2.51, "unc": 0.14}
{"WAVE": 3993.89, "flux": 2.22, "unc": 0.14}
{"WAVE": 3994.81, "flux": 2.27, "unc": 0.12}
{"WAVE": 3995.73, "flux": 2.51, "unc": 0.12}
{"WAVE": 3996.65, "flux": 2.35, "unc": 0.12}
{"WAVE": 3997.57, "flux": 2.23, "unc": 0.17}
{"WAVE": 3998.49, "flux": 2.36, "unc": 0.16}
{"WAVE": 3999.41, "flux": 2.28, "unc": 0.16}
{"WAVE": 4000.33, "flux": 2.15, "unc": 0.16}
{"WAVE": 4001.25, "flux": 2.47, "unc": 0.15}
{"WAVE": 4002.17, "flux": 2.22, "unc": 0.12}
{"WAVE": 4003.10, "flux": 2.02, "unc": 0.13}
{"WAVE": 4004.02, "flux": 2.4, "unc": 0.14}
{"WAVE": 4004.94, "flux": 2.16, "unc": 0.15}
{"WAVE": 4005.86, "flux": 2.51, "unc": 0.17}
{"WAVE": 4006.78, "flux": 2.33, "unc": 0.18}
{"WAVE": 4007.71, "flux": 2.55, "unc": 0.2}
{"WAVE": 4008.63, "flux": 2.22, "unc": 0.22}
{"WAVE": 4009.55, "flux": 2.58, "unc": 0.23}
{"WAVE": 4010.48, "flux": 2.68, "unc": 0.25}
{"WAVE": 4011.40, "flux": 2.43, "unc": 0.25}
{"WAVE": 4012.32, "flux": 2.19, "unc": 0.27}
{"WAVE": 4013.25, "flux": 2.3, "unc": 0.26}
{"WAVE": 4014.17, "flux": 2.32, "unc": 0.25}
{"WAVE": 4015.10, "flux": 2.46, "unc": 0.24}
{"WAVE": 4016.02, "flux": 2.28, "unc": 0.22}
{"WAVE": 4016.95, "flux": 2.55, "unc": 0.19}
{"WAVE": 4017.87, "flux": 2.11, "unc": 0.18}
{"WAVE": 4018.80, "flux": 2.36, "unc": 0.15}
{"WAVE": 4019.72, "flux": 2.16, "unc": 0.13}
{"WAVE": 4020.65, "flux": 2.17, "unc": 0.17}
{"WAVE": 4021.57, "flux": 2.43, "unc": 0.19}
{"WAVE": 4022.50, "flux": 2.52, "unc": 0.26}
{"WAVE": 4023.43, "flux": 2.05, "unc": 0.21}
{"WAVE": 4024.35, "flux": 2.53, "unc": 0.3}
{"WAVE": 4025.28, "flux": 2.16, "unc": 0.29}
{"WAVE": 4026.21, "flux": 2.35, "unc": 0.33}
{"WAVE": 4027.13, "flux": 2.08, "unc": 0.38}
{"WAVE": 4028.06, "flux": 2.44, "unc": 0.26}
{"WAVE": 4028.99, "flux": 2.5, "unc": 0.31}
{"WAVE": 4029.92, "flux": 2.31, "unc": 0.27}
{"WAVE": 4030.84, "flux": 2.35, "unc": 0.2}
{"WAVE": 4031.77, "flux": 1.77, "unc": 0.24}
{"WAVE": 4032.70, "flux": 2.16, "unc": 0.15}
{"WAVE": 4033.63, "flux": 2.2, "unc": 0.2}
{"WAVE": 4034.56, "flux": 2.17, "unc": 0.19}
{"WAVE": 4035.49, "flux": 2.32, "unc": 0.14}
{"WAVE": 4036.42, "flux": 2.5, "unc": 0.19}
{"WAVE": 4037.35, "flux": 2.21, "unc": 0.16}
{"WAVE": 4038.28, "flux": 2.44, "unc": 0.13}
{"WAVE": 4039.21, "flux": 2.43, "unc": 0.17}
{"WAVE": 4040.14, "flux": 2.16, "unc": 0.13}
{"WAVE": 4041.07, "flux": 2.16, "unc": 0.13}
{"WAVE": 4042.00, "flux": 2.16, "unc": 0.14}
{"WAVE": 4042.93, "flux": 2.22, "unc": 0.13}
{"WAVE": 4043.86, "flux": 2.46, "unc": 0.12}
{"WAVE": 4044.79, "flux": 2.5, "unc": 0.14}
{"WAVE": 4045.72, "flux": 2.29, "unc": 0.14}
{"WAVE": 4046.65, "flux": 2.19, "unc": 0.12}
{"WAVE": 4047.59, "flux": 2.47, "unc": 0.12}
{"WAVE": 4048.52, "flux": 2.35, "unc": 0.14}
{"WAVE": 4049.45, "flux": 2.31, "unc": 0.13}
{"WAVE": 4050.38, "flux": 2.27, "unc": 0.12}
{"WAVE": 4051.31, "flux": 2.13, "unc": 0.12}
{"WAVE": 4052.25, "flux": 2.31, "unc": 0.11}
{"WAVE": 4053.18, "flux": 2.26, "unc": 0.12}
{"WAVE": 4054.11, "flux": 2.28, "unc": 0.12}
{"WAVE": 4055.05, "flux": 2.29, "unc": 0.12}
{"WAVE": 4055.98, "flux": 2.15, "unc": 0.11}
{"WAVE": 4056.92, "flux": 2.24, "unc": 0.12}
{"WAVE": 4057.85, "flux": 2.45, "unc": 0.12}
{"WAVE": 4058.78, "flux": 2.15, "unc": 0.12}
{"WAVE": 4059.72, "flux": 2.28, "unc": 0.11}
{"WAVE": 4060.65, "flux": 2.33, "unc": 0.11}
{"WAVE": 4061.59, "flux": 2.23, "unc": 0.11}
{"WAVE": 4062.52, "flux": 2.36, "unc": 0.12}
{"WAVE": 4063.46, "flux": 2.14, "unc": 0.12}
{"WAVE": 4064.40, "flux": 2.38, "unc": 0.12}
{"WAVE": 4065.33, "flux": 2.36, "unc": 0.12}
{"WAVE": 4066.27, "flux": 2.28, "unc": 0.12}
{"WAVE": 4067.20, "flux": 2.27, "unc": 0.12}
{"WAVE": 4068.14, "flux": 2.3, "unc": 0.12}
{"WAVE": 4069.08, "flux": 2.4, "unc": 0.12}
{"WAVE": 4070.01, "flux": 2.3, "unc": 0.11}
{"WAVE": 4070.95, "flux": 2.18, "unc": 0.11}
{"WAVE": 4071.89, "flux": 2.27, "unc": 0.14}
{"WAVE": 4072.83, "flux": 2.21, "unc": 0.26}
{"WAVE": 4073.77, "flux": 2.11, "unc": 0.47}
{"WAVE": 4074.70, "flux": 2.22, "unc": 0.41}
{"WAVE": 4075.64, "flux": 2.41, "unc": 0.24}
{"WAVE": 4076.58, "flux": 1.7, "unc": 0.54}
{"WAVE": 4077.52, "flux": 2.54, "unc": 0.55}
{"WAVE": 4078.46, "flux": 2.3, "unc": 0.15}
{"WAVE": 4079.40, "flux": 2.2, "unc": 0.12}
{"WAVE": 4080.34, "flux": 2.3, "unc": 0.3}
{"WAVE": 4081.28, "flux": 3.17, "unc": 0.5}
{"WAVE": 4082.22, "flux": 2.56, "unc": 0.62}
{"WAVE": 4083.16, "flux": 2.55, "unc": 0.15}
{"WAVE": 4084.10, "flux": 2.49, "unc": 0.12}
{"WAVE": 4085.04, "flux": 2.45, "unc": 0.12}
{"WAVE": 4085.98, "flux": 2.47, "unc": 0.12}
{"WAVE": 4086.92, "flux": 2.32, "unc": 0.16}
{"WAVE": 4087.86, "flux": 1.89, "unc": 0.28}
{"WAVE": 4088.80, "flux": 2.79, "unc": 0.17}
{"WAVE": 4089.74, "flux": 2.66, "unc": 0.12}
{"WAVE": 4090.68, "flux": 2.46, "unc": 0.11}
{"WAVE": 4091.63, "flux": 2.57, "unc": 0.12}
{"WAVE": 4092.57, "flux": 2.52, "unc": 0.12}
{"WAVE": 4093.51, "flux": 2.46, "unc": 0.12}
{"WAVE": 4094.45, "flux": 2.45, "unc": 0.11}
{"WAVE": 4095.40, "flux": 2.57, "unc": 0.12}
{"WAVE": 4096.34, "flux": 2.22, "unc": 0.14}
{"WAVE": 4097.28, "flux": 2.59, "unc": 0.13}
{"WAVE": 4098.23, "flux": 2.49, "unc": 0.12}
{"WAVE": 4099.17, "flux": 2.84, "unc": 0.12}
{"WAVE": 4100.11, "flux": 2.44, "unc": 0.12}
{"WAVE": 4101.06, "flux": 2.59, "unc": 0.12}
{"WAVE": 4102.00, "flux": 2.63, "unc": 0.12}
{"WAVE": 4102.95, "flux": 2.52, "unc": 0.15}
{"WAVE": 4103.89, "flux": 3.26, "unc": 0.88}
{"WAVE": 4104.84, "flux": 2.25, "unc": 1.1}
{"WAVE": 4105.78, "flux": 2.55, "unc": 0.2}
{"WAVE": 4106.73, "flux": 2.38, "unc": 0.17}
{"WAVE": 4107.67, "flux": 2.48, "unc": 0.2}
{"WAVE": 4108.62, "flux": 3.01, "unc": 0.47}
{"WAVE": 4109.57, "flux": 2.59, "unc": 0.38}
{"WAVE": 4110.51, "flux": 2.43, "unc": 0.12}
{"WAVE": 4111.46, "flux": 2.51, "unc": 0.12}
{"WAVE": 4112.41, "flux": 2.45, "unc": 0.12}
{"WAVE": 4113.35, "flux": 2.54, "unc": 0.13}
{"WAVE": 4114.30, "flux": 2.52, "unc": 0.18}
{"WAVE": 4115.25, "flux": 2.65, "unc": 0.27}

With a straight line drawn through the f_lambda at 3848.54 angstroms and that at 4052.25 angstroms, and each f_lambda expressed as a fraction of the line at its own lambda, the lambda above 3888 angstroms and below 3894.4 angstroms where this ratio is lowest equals 3894.00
